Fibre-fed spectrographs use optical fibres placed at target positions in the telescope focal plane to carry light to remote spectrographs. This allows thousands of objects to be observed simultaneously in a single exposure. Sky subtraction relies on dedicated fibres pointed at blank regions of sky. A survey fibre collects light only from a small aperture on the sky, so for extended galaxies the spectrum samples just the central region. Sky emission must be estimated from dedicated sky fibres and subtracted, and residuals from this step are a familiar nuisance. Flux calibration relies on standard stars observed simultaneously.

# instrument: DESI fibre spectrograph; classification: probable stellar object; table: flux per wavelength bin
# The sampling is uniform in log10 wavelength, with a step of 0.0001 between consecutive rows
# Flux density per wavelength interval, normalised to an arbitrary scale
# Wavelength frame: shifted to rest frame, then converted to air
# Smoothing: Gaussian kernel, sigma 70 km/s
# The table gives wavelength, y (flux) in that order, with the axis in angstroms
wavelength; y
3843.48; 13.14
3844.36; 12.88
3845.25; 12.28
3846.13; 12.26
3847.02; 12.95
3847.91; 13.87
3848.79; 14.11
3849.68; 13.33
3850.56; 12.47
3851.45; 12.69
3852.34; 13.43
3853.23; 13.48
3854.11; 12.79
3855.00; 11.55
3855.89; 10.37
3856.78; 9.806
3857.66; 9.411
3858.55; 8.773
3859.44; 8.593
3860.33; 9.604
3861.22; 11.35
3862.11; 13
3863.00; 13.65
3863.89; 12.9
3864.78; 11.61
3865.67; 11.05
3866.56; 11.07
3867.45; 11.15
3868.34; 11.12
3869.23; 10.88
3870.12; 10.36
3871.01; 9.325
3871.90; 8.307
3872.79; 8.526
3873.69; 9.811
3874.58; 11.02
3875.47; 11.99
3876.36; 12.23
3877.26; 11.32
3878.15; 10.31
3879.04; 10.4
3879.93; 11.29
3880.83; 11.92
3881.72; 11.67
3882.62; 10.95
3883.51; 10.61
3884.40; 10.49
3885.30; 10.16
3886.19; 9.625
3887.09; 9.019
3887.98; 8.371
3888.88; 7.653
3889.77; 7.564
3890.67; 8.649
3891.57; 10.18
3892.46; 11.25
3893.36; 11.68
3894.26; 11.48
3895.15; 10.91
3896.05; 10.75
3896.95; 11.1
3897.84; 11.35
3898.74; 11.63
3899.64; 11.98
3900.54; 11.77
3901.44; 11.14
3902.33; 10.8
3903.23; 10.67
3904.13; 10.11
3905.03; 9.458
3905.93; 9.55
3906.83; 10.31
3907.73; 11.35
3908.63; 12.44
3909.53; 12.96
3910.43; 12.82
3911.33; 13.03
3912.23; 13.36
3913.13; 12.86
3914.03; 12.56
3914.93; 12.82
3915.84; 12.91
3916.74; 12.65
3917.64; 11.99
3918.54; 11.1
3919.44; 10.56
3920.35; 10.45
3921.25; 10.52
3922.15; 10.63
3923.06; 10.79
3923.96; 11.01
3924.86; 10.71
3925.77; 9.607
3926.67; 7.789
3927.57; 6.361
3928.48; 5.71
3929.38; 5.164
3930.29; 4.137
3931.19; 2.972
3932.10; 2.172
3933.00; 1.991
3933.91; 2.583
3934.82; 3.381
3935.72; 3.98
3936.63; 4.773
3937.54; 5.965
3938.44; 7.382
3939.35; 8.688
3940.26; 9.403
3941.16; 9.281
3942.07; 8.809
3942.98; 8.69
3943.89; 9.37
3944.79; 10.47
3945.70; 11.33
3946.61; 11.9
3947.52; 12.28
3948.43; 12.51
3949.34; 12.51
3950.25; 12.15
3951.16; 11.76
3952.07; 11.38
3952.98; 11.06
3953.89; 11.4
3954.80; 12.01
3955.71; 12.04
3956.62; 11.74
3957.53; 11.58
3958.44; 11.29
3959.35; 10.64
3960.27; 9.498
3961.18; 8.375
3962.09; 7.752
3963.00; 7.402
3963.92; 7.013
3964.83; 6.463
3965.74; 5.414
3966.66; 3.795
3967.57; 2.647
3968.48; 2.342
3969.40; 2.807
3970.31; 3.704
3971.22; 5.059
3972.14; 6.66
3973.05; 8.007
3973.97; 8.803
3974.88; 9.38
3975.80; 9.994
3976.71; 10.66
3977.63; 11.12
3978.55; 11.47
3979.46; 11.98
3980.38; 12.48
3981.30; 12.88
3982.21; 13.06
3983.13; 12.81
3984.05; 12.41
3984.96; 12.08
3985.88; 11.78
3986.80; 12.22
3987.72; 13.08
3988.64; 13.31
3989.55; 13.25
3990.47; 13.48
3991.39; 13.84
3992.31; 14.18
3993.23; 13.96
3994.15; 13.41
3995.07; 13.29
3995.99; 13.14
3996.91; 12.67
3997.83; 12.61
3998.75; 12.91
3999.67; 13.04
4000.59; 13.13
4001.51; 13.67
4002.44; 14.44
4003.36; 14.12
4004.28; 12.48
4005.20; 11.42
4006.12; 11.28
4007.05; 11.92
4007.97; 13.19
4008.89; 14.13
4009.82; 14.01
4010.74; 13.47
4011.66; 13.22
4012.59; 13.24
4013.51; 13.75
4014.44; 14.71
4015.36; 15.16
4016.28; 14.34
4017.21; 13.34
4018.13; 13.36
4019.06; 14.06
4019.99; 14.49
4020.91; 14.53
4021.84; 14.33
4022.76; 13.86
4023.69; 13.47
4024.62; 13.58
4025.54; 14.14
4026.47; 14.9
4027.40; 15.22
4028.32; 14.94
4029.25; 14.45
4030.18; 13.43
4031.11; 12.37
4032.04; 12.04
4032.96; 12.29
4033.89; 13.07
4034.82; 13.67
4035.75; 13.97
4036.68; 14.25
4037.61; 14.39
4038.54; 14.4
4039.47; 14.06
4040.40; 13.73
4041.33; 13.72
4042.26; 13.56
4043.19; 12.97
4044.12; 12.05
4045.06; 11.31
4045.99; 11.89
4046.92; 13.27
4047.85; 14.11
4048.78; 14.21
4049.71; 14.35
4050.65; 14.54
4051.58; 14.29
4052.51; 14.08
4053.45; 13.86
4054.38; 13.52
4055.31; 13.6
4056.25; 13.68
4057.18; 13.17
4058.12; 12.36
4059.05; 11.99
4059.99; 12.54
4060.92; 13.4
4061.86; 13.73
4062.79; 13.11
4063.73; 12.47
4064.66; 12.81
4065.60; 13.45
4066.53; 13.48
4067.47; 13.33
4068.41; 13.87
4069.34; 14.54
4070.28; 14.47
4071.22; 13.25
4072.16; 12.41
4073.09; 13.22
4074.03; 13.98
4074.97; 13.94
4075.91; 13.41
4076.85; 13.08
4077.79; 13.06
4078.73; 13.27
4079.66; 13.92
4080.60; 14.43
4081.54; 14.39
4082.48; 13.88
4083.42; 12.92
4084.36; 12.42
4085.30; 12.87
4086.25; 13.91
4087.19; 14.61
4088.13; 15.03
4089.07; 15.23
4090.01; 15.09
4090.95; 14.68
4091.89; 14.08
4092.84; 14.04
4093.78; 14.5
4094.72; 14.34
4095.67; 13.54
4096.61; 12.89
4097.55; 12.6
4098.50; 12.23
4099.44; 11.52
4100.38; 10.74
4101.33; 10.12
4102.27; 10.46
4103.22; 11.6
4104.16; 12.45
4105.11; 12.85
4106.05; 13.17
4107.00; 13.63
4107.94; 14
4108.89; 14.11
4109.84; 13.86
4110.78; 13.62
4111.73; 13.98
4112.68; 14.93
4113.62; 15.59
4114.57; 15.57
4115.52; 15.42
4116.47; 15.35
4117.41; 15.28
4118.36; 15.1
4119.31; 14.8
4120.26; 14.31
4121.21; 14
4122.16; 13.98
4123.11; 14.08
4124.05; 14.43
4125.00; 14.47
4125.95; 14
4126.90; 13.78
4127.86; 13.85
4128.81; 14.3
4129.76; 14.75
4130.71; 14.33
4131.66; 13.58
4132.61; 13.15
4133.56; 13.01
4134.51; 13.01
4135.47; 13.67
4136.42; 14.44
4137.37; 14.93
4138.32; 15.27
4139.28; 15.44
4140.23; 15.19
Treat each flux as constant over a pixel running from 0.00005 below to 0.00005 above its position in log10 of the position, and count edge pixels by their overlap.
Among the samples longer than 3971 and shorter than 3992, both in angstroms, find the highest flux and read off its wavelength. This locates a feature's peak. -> 3991.39 angstroms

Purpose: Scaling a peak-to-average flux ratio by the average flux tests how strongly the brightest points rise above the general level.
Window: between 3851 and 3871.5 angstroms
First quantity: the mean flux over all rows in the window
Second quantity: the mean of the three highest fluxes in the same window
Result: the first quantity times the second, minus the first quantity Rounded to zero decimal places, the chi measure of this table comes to 140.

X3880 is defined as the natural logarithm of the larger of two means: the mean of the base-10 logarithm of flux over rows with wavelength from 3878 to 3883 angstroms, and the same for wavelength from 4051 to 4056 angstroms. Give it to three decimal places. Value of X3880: 0.133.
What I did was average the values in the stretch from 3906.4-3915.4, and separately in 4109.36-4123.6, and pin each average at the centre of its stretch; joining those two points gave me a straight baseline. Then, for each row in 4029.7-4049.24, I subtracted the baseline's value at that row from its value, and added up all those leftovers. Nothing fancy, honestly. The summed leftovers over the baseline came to -12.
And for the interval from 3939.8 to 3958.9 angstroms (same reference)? -37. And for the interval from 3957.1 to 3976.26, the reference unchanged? -125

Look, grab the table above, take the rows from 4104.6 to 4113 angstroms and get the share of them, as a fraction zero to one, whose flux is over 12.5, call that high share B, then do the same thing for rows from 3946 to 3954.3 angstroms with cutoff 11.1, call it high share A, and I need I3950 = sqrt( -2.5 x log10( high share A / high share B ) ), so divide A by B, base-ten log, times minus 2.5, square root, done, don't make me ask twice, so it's 0.36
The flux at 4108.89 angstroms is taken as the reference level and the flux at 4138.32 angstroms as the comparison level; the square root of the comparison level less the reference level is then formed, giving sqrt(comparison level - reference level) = 1.1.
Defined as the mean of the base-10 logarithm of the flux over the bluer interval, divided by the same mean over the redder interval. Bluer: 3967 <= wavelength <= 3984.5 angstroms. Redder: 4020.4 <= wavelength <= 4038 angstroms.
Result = 0.78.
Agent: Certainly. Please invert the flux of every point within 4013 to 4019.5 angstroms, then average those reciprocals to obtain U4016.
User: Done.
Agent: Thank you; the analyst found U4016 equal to 0.071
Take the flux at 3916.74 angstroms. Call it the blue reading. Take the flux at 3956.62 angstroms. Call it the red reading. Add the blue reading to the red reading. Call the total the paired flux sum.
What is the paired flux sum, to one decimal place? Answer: 24.4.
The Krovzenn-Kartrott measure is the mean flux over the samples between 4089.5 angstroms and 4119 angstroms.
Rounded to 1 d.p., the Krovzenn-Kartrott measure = 13.6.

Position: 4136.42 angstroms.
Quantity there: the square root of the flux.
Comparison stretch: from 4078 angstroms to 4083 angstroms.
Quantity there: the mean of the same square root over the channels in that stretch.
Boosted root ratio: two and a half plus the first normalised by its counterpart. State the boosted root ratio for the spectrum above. 3.52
